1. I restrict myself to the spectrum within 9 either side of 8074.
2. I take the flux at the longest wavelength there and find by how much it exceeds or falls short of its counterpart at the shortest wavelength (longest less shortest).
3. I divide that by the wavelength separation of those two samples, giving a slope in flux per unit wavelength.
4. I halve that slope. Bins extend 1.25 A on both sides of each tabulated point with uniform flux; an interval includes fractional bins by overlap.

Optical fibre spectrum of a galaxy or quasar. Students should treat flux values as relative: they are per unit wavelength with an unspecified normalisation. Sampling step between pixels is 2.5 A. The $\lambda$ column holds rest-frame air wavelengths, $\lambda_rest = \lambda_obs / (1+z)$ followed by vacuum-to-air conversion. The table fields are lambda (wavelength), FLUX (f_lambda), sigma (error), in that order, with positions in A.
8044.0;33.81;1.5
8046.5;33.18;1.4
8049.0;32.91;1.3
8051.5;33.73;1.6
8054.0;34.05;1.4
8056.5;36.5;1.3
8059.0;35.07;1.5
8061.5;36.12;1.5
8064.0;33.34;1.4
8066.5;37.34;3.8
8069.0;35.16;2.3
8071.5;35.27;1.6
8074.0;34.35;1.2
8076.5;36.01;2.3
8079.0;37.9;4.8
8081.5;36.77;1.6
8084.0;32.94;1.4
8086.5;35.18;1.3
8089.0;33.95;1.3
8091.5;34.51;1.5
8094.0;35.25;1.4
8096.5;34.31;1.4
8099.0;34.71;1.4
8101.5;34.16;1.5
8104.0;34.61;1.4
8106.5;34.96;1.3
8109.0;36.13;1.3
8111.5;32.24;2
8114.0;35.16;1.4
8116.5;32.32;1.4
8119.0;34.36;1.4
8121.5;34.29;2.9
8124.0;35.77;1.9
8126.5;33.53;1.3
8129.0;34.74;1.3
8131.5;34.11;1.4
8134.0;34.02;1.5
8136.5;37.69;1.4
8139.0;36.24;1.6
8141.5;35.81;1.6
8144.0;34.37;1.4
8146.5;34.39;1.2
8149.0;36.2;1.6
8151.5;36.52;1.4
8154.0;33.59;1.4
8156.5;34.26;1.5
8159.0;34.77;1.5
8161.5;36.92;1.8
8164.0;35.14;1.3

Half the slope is -0.02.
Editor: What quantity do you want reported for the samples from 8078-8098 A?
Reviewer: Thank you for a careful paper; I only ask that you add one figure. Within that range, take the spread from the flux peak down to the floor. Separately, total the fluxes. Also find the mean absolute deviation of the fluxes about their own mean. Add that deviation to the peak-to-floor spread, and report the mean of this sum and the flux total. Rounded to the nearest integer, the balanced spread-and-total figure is 143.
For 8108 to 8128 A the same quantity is 139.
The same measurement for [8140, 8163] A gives 161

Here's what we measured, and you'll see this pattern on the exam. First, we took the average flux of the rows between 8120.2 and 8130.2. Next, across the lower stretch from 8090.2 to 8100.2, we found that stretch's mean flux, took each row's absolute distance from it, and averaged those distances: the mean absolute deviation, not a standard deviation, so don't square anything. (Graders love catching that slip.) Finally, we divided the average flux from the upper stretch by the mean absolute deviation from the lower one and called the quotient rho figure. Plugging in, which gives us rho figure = 121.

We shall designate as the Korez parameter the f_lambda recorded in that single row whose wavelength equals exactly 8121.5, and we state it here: 34.29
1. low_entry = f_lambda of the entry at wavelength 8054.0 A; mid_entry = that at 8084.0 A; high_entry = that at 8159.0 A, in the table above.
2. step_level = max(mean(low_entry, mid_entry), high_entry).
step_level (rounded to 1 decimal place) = 34.8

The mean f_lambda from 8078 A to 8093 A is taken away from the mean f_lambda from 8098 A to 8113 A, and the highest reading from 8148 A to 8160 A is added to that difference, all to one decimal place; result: 35.8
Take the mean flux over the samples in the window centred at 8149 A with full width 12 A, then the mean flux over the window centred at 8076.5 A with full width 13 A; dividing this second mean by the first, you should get 1.03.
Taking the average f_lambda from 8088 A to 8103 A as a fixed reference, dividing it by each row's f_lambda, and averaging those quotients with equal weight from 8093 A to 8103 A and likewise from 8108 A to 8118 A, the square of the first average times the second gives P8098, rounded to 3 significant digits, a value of 1.01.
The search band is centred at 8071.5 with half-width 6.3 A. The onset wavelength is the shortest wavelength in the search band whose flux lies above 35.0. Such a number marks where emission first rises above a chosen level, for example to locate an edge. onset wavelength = 8066.5 A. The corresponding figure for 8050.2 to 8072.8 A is 8056.5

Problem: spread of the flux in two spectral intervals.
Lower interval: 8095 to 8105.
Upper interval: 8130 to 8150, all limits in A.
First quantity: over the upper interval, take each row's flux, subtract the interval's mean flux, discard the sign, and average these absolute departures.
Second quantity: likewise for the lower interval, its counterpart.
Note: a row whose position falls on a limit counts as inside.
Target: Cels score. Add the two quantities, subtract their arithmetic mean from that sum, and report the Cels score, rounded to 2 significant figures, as 0.67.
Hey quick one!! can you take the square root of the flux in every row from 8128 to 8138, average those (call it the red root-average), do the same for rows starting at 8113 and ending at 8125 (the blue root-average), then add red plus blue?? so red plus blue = 11.8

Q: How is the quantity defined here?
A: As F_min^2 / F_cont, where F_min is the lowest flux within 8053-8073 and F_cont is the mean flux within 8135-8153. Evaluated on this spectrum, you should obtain 31.0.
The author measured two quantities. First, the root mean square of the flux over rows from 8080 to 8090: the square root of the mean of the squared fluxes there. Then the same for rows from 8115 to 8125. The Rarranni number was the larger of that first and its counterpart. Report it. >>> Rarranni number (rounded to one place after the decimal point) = 34.7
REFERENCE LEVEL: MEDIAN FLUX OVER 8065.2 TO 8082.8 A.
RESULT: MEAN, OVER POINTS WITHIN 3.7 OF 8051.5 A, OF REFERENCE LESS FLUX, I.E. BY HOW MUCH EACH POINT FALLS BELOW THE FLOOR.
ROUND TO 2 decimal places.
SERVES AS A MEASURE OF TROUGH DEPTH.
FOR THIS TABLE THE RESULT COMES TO 2.45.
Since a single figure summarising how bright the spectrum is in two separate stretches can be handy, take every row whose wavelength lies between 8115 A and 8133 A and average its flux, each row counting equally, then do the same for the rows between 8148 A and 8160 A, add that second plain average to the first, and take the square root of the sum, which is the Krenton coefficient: 8.32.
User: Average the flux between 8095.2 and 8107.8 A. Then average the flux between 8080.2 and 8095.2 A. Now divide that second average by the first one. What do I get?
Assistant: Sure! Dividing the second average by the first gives 1.01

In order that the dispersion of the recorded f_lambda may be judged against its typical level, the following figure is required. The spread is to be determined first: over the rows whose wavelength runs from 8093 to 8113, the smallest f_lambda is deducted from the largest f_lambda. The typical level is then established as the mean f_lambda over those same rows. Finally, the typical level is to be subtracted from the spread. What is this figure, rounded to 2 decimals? -30.66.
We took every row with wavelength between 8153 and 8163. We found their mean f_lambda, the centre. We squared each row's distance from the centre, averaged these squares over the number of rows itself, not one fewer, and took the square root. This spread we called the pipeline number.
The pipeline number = 1.25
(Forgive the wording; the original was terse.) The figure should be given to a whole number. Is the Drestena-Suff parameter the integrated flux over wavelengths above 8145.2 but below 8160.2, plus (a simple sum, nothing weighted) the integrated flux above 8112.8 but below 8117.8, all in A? 693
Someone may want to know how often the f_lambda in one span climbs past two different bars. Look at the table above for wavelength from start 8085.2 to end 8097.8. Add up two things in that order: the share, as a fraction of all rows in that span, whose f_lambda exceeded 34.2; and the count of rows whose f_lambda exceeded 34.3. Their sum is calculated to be 4.8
